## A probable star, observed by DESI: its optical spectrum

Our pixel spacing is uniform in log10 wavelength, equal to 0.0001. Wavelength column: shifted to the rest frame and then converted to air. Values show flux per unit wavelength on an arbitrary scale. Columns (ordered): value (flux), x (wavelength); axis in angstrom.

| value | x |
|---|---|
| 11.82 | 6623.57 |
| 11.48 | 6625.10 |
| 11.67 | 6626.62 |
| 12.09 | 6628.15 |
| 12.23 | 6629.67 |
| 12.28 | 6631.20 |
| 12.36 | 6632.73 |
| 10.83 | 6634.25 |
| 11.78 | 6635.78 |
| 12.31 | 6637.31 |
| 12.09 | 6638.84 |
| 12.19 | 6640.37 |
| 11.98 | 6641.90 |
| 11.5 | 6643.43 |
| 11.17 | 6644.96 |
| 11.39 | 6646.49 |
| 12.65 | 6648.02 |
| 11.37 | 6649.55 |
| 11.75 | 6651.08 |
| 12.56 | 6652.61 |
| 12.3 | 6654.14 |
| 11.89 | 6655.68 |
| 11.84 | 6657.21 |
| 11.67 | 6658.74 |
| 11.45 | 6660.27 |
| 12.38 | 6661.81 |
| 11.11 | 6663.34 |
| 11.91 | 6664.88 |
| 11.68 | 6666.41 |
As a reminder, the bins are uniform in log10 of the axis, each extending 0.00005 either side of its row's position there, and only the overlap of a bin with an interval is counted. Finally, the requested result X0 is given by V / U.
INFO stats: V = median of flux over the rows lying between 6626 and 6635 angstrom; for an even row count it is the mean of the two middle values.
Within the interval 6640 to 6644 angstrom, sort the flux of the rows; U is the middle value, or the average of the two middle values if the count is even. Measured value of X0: 1.02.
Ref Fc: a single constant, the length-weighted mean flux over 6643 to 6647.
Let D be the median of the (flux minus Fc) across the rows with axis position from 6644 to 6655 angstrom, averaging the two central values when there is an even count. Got 0.41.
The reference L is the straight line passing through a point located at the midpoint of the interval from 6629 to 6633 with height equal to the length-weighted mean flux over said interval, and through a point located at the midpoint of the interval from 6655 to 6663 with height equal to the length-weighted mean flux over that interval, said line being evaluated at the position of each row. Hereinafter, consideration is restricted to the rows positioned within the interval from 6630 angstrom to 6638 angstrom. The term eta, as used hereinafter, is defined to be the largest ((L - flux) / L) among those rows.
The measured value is 0.11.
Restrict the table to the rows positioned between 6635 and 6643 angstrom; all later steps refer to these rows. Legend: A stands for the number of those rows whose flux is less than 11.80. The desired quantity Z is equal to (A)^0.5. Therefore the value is 1.0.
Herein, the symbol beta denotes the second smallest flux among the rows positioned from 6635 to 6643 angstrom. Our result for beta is 11.98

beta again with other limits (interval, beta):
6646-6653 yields 11.39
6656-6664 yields 11.45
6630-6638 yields 11.78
